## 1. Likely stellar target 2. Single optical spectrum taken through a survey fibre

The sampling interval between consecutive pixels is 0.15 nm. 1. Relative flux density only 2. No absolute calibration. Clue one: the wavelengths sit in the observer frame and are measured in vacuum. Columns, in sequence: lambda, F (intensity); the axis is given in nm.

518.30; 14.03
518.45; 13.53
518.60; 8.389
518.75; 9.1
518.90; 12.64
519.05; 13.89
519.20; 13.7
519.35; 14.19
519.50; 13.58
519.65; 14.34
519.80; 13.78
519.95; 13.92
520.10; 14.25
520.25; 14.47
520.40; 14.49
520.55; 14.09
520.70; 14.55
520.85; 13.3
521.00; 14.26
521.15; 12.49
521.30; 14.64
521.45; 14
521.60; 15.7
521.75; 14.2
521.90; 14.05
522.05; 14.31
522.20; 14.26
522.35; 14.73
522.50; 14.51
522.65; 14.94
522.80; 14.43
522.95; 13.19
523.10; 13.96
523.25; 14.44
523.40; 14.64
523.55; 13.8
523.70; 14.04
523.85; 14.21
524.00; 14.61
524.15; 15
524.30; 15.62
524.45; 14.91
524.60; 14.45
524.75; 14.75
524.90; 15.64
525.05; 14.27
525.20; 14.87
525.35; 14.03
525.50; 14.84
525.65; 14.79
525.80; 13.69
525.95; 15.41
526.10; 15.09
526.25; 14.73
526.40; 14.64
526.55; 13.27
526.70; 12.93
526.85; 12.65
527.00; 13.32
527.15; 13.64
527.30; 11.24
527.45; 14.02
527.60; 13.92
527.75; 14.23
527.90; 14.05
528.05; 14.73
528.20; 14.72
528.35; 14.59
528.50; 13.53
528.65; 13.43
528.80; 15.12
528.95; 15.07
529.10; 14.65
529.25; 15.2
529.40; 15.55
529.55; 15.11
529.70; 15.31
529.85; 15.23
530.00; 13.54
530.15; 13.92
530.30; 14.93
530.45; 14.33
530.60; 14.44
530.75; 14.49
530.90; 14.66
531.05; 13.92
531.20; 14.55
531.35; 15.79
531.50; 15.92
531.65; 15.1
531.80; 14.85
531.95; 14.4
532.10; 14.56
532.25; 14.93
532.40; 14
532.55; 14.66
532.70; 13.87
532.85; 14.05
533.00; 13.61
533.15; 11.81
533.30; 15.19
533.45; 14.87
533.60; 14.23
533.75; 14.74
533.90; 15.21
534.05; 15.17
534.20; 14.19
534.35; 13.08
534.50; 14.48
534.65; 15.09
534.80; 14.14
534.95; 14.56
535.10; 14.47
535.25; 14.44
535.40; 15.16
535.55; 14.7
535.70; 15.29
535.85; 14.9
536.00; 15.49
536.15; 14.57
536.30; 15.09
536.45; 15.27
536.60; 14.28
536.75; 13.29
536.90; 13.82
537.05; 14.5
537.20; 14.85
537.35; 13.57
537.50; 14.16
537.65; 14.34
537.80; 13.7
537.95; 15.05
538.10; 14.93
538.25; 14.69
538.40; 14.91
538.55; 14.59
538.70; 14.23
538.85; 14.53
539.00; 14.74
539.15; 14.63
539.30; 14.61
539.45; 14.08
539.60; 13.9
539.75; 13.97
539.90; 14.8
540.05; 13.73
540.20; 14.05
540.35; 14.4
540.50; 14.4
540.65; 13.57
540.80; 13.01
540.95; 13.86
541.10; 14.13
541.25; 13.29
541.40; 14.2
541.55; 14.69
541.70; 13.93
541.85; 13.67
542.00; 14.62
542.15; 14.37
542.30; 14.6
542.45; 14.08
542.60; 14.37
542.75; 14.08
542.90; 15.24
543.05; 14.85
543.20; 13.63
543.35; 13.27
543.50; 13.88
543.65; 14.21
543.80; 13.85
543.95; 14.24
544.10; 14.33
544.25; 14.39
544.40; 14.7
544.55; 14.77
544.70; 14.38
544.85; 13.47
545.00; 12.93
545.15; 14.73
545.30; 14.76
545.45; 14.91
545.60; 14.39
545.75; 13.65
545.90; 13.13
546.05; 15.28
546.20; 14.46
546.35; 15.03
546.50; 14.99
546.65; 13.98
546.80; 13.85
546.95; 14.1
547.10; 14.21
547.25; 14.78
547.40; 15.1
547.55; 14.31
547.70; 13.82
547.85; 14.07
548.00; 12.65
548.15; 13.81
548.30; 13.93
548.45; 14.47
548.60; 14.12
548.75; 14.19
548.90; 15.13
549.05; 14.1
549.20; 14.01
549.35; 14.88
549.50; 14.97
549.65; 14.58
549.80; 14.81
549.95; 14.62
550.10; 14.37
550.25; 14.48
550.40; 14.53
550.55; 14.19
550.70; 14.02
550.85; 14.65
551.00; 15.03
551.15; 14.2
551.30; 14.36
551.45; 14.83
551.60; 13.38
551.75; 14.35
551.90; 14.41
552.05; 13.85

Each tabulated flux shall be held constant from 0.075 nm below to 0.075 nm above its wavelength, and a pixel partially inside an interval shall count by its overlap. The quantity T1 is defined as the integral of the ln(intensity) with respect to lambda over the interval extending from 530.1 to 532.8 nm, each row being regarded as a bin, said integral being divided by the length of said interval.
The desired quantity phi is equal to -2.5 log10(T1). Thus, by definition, -1.07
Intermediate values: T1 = 2.68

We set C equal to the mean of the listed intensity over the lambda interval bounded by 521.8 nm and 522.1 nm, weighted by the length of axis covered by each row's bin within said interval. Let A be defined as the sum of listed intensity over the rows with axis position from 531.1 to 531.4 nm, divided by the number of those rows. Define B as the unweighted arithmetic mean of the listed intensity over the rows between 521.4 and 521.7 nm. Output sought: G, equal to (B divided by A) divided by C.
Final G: 0.0691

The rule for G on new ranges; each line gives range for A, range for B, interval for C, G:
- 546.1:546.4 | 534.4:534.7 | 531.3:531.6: 0.0635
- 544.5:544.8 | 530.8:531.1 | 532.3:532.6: 0.0683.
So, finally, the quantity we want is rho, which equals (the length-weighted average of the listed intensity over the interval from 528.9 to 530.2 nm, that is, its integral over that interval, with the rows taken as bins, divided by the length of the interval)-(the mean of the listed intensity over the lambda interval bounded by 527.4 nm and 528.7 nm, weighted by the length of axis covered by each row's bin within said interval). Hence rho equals 0.70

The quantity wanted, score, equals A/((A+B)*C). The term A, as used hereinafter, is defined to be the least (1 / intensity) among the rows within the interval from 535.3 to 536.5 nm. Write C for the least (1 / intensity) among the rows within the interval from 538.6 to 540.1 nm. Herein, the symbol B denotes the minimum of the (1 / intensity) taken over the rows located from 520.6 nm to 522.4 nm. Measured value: 7.4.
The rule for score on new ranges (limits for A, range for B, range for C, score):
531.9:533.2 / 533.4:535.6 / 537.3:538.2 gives 7.6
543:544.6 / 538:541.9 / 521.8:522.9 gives 7.5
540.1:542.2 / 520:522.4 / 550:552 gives 7.8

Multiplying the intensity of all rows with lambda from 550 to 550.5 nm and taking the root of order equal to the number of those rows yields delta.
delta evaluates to 14.46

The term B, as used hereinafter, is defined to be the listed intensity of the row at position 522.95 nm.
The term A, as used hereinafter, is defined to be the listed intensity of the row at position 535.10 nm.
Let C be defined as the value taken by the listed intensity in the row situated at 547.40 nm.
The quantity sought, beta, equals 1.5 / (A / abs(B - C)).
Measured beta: 0.20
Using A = 14.47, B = 13.19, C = 15.1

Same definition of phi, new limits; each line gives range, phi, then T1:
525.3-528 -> -1.05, 2.63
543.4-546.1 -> -1.06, 2.65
